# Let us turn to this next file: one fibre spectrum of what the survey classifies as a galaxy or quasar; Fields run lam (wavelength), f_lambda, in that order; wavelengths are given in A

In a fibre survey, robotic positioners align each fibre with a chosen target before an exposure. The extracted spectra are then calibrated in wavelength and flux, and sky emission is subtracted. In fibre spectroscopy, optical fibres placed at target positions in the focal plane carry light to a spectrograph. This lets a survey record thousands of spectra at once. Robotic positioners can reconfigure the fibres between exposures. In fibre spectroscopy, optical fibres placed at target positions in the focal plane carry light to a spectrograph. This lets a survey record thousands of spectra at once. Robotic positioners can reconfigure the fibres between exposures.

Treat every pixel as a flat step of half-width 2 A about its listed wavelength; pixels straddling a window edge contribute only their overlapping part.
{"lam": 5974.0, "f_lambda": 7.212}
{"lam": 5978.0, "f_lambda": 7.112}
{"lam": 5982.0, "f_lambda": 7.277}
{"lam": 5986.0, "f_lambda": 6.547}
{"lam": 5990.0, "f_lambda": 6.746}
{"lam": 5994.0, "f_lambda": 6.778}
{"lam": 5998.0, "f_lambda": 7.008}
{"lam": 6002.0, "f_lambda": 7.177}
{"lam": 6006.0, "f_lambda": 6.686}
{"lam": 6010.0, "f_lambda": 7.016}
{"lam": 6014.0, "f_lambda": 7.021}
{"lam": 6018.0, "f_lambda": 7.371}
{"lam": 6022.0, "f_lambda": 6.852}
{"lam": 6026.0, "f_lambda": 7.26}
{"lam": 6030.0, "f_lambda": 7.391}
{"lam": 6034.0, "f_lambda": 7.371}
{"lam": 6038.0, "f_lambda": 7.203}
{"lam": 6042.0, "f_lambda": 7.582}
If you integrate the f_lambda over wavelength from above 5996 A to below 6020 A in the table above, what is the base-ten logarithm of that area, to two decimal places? 2.23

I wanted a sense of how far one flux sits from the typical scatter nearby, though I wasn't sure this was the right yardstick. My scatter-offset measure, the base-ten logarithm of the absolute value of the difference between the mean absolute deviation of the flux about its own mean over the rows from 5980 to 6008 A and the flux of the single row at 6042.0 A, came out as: 0.867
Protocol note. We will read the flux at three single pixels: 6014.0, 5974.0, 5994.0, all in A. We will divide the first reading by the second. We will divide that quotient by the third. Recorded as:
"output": 0.144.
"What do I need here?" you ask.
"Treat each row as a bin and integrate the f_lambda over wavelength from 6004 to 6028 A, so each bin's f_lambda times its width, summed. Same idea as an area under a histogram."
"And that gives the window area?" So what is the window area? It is 169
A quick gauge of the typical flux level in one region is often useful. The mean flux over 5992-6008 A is 6.91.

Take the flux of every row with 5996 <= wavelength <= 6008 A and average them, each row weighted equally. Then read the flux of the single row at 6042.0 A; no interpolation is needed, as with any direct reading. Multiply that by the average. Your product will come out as 52.7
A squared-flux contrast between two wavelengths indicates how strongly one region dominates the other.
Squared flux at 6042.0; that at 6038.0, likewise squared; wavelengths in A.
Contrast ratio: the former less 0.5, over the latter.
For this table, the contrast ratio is 1.10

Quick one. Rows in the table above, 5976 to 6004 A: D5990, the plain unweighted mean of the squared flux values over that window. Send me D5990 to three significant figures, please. 48.4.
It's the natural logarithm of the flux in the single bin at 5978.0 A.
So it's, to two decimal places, 1.96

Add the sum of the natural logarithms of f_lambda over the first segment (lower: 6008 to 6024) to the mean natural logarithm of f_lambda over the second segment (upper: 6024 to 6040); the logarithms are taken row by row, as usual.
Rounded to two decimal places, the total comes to 9.81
